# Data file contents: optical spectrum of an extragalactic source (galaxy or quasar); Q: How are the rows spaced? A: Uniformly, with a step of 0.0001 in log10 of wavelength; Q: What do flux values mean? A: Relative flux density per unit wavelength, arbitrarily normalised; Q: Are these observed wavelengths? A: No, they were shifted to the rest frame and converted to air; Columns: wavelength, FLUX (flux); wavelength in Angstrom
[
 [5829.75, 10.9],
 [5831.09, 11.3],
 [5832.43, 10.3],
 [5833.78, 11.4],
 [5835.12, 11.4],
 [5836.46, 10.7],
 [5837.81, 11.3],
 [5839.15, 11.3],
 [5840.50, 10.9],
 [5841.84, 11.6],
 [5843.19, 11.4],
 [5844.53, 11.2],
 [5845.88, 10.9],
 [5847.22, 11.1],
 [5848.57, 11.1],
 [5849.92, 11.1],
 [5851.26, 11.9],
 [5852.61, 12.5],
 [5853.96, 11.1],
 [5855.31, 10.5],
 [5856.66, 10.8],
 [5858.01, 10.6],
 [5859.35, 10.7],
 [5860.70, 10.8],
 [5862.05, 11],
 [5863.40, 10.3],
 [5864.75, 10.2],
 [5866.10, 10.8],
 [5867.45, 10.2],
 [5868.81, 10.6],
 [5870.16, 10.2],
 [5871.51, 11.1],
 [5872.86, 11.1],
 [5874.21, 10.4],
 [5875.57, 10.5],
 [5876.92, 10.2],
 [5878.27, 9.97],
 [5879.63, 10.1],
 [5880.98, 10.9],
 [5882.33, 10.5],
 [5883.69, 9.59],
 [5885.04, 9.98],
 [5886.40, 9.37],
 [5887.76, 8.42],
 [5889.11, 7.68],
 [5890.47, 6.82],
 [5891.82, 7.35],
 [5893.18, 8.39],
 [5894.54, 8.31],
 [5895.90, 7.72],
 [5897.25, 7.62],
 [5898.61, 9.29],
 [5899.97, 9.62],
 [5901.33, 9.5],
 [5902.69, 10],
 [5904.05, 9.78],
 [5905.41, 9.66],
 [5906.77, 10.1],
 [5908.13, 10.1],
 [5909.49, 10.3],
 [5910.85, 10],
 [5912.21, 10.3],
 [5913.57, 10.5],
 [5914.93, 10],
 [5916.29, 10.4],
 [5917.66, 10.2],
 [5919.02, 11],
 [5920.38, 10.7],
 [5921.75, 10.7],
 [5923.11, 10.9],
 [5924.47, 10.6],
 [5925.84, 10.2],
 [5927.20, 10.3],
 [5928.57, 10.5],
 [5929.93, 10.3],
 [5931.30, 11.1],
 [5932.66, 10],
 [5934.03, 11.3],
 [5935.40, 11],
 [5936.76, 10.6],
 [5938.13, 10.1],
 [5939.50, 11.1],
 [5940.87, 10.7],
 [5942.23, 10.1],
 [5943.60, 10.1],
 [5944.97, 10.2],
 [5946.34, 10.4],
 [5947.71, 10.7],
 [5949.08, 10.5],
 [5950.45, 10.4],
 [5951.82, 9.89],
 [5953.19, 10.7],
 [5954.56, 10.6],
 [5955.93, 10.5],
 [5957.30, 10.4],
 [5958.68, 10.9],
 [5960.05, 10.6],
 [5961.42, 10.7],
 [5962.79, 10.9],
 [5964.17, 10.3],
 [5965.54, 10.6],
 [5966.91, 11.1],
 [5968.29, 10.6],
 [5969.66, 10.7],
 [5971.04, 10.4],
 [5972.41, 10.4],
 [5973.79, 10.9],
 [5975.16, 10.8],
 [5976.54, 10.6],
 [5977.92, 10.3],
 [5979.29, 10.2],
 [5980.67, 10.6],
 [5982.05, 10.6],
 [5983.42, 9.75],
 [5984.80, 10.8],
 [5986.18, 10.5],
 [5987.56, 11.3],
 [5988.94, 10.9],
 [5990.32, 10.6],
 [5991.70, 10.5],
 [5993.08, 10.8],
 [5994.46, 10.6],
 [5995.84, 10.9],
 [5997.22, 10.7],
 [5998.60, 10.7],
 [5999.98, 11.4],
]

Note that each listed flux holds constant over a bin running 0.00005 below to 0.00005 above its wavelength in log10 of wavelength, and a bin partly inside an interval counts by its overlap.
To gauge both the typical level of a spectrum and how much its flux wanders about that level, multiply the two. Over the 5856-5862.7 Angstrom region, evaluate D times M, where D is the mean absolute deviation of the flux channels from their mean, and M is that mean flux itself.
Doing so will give 1.1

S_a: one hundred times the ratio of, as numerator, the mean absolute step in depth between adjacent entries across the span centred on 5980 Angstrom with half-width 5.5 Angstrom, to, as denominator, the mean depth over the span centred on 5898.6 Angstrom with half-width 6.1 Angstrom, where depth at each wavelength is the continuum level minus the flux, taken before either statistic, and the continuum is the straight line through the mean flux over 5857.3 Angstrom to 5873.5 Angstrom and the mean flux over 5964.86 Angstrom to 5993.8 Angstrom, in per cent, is 24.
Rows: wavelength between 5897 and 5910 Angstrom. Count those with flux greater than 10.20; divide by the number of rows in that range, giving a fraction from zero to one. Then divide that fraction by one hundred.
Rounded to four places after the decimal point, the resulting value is 0.0010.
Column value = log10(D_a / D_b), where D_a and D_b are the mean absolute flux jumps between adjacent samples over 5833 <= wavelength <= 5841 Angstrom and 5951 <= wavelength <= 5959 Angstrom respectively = 0.02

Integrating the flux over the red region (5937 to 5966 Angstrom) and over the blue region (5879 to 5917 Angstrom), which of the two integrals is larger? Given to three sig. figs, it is 356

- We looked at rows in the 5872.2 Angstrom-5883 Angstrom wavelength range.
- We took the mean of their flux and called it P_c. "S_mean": 10.5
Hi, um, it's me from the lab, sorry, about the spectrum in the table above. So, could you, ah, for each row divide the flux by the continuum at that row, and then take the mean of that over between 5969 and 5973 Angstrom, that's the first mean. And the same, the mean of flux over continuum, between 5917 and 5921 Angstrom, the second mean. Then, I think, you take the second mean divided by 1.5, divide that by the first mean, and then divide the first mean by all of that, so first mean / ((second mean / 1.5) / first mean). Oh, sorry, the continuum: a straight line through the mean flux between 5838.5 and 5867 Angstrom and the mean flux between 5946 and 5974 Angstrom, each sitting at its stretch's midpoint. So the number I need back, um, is 1.51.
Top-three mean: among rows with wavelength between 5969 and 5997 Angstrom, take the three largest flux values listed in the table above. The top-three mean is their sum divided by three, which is 11.0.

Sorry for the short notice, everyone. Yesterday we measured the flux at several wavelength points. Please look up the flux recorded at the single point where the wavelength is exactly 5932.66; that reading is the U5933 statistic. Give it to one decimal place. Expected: 10.0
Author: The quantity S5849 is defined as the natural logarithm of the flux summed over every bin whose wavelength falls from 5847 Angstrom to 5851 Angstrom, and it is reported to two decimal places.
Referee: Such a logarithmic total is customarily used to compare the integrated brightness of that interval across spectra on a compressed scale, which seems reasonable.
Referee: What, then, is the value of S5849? 3.51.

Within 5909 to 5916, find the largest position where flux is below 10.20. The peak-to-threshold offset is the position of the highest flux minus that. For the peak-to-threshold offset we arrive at -1.4 Angstrom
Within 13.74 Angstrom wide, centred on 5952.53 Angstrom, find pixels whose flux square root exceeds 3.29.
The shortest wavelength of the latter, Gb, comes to 5958.68 Angstrom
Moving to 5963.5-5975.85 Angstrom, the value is 5966.91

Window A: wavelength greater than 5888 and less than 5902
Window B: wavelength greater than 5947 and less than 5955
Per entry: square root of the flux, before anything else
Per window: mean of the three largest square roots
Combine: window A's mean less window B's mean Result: -0.189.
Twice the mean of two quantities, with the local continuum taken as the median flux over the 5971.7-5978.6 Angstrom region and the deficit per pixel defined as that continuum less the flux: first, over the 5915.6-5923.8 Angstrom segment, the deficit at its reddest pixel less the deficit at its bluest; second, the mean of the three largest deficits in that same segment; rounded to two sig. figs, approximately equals -0.33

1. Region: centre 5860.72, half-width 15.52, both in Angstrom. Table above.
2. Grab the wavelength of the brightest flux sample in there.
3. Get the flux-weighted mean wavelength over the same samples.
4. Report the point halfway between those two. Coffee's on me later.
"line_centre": 5856.6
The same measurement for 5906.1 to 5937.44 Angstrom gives 5928.0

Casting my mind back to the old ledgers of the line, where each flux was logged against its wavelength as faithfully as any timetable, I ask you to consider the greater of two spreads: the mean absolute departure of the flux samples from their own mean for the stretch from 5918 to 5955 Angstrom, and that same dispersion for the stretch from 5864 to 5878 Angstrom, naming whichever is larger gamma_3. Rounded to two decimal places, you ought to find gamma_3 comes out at 0.30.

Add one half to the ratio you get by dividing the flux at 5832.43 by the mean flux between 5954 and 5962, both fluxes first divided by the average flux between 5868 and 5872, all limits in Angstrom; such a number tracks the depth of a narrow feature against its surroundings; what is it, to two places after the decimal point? 1.47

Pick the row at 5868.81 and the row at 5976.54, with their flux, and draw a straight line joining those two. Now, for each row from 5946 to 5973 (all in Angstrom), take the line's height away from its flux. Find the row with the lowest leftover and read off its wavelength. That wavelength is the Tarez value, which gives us 5951.82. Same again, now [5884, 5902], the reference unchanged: 5890.47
